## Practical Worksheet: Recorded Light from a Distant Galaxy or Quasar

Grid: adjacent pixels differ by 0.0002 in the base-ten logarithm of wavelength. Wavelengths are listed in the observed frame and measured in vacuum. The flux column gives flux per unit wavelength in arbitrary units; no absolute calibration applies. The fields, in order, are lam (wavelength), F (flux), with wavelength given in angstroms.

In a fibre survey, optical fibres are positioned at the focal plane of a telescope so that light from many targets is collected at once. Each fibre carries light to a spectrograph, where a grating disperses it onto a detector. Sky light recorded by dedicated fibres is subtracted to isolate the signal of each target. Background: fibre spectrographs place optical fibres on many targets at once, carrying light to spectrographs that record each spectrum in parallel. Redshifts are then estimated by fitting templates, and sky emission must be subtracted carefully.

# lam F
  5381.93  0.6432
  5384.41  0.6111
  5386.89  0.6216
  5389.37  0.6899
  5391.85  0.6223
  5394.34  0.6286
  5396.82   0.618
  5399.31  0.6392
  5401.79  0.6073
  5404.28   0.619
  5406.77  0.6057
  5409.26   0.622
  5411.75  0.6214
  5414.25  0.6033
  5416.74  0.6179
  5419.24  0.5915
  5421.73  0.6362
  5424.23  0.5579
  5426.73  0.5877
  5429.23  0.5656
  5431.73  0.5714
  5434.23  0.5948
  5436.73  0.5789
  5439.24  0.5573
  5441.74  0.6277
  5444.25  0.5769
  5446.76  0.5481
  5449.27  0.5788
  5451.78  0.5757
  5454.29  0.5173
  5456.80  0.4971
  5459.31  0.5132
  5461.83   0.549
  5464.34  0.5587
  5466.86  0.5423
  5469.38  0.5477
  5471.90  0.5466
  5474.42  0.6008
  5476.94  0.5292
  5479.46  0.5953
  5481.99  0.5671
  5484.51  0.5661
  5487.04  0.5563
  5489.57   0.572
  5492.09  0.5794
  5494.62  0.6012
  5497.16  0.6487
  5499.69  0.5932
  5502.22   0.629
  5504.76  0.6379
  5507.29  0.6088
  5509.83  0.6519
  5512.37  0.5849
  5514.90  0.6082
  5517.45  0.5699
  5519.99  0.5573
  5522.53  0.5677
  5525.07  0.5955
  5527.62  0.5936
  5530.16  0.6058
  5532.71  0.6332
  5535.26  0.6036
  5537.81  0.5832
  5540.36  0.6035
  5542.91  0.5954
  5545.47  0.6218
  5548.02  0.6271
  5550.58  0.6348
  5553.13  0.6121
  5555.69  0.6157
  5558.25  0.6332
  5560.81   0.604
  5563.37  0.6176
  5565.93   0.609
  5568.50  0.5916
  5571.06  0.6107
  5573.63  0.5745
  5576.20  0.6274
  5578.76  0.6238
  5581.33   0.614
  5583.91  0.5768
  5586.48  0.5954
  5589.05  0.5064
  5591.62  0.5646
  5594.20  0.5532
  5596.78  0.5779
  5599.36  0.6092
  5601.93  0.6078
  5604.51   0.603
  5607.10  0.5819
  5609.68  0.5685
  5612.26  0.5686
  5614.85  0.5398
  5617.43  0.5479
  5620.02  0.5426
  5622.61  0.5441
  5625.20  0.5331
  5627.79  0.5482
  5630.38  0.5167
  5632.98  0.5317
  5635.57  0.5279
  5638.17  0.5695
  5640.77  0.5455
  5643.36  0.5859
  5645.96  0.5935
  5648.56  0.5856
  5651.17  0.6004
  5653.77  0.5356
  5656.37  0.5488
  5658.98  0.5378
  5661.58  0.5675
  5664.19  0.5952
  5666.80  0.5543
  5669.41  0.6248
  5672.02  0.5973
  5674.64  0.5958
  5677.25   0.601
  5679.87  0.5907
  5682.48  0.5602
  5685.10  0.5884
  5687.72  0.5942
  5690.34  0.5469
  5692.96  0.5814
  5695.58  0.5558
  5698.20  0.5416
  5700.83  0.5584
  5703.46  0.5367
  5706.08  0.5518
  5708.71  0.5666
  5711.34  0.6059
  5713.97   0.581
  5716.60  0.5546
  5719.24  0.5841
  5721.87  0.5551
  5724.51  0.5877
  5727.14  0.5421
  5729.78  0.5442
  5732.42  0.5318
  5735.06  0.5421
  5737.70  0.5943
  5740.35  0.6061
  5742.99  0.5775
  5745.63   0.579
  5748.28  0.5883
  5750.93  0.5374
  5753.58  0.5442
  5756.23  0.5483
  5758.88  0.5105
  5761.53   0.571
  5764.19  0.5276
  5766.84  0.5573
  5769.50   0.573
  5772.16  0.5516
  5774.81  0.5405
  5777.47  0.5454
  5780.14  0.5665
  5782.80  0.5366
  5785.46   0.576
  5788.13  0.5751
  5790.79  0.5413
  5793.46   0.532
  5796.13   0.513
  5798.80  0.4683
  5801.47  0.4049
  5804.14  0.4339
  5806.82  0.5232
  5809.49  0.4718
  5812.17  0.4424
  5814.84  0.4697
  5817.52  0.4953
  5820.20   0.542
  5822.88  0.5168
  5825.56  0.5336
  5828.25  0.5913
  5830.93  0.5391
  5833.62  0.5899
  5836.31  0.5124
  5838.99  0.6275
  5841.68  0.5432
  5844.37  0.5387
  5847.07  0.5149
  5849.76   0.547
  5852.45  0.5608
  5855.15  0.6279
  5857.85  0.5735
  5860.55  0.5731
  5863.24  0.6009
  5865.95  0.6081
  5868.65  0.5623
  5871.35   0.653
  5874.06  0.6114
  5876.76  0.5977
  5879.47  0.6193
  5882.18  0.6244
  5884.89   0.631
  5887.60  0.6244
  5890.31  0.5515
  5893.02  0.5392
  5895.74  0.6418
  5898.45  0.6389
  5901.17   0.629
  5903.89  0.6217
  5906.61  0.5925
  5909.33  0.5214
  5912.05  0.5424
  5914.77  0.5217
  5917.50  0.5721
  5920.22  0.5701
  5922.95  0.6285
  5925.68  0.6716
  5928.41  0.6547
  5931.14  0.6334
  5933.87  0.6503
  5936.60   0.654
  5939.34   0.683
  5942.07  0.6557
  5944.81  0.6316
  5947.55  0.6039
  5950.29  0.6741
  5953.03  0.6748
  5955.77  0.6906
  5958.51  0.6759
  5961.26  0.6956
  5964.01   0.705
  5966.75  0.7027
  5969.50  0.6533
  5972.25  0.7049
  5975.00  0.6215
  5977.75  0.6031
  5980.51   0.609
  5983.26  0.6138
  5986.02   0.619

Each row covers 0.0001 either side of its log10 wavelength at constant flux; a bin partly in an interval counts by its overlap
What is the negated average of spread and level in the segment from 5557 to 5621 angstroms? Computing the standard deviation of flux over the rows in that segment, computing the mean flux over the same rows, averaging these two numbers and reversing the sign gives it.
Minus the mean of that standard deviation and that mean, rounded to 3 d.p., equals -0.309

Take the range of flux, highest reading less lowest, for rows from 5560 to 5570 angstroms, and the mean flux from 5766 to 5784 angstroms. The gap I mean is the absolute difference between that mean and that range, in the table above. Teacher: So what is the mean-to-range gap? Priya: 0.53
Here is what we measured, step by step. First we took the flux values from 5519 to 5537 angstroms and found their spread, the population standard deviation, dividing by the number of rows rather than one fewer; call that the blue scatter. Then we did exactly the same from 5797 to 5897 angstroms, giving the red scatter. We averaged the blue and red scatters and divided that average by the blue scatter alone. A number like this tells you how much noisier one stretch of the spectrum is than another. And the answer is 1.83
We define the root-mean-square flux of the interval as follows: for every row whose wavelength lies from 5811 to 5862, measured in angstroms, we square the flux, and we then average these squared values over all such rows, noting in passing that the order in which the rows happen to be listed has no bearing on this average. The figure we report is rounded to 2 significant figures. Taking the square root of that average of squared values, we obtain 0.55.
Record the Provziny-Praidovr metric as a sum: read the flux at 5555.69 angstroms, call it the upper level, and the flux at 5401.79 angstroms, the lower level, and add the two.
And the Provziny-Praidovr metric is 1.22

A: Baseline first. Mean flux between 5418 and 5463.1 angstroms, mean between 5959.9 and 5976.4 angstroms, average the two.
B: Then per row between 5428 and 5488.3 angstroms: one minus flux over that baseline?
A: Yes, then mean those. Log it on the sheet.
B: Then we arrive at 0.10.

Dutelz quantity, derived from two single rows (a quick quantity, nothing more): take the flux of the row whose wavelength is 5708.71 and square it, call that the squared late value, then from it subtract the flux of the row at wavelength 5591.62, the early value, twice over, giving -0.81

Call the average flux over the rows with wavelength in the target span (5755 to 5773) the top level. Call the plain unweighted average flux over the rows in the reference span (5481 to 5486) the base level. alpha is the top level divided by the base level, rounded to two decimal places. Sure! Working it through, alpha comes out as 0.97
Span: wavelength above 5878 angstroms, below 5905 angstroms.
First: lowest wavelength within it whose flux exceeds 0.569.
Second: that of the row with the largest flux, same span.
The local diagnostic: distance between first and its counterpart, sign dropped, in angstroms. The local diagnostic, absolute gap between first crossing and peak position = 16.3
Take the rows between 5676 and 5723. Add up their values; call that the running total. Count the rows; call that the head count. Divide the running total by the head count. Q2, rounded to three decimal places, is 0.570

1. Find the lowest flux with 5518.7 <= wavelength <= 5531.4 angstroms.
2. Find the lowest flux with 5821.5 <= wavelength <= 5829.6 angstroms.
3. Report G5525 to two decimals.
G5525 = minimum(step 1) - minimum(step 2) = 0.04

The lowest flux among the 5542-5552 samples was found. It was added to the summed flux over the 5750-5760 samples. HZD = 2.74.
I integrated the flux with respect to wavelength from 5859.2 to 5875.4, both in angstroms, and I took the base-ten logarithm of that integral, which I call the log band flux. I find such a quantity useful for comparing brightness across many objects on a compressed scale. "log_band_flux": 0.99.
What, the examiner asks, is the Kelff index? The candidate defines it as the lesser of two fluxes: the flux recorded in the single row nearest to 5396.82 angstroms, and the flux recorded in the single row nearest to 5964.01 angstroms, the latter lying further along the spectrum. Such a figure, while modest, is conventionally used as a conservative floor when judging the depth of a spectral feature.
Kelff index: 0.618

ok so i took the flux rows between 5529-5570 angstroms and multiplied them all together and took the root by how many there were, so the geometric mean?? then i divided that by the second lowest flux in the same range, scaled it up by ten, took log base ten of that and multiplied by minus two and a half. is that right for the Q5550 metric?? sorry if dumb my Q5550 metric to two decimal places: -2.54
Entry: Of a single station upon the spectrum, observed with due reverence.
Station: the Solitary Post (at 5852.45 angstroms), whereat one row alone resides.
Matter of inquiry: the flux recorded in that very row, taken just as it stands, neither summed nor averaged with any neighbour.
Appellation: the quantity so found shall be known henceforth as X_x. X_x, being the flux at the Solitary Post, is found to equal 0.5608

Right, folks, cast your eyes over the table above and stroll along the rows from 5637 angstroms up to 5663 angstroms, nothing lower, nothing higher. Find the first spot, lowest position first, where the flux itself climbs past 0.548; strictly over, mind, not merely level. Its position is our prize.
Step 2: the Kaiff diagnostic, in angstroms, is 5638.17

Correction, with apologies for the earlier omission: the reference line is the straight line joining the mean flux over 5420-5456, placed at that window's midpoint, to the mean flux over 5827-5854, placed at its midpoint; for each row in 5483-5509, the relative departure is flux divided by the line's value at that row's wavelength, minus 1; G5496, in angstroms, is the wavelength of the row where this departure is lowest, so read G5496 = 5487.04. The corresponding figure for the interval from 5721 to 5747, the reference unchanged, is 5732.42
